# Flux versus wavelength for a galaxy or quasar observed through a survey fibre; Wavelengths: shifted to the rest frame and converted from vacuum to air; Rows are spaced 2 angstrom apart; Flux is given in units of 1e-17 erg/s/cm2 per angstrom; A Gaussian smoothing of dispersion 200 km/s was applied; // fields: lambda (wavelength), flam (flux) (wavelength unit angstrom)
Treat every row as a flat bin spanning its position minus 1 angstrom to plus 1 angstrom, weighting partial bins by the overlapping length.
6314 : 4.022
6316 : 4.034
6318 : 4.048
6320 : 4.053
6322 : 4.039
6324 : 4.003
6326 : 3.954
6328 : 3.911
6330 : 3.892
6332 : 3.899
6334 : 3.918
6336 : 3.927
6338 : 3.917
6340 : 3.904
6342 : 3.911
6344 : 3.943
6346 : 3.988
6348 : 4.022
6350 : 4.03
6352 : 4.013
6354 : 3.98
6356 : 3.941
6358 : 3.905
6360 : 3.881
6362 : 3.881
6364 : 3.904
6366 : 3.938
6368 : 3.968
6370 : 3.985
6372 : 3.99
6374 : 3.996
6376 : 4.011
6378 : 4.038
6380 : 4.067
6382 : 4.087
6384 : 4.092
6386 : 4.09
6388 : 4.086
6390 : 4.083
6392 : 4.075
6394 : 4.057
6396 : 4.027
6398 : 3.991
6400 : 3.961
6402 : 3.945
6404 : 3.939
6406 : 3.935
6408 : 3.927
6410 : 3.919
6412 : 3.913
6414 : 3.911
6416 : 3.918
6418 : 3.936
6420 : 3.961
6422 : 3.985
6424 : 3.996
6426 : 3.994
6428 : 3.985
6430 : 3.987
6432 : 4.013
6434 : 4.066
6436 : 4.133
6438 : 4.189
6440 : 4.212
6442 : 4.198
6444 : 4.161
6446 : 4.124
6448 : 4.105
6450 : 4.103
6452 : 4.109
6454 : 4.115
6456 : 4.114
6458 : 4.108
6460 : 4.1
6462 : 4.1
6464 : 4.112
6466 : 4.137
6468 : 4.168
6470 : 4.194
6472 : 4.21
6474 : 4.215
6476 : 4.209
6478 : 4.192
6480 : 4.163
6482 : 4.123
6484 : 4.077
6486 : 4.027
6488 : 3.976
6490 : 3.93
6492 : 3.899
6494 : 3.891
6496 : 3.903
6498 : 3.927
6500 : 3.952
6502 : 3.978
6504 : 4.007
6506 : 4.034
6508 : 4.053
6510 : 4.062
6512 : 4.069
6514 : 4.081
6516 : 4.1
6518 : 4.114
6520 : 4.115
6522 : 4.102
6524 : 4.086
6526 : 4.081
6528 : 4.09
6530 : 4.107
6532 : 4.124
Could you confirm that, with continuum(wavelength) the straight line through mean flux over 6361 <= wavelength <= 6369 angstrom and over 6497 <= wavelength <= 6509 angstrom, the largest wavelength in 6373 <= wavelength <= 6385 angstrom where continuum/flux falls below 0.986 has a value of 6384 angstrom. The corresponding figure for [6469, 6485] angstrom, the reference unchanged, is 6484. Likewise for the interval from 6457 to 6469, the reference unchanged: 6468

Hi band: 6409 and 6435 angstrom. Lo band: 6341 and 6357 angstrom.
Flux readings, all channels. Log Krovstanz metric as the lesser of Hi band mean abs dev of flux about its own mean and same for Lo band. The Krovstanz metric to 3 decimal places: 0.035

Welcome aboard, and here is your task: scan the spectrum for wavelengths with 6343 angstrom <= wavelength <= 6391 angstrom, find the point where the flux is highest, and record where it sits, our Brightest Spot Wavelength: 6384 angstrom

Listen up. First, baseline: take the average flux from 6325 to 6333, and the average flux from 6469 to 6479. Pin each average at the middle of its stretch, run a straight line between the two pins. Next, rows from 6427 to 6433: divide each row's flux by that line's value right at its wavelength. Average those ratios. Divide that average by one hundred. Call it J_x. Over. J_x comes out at 0.0097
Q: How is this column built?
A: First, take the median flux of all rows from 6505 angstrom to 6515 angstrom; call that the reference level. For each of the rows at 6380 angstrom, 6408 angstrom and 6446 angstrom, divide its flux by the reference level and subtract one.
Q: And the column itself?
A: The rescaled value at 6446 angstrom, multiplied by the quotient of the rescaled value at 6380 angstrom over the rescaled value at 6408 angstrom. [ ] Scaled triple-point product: -0.001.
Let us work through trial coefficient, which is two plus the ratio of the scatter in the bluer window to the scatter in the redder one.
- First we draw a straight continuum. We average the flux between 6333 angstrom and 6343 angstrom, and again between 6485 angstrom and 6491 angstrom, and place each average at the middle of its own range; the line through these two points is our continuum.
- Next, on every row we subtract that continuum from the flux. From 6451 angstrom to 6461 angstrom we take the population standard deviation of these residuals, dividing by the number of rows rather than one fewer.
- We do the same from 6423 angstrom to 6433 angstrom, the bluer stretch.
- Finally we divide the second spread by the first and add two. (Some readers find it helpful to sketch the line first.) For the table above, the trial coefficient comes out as 3.5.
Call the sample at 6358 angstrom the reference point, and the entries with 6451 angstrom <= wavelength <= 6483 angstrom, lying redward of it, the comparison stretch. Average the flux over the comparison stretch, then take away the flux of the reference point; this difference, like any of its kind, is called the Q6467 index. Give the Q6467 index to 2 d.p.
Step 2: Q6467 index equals 0.24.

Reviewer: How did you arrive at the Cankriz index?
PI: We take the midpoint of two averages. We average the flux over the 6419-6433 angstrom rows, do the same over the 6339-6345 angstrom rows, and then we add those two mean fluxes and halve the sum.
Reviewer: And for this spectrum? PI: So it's 3.95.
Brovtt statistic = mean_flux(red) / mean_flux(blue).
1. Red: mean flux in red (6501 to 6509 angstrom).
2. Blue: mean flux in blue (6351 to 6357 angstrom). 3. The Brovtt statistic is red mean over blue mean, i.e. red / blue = 1.01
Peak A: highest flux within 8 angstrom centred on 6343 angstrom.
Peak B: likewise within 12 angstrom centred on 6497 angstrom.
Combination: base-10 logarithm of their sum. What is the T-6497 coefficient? 0.901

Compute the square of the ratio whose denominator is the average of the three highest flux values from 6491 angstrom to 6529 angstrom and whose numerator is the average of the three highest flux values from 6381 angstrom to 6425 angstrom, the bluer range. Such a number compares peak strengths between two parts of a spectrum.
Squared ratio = 0.99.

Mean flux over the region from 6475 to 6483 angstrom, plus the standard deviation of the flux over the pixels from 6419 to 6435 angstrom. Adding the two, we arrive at 4.20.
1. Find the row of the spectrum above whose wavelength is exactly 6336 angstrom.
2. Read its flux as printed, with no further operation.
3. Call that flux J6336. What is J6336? 3.927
